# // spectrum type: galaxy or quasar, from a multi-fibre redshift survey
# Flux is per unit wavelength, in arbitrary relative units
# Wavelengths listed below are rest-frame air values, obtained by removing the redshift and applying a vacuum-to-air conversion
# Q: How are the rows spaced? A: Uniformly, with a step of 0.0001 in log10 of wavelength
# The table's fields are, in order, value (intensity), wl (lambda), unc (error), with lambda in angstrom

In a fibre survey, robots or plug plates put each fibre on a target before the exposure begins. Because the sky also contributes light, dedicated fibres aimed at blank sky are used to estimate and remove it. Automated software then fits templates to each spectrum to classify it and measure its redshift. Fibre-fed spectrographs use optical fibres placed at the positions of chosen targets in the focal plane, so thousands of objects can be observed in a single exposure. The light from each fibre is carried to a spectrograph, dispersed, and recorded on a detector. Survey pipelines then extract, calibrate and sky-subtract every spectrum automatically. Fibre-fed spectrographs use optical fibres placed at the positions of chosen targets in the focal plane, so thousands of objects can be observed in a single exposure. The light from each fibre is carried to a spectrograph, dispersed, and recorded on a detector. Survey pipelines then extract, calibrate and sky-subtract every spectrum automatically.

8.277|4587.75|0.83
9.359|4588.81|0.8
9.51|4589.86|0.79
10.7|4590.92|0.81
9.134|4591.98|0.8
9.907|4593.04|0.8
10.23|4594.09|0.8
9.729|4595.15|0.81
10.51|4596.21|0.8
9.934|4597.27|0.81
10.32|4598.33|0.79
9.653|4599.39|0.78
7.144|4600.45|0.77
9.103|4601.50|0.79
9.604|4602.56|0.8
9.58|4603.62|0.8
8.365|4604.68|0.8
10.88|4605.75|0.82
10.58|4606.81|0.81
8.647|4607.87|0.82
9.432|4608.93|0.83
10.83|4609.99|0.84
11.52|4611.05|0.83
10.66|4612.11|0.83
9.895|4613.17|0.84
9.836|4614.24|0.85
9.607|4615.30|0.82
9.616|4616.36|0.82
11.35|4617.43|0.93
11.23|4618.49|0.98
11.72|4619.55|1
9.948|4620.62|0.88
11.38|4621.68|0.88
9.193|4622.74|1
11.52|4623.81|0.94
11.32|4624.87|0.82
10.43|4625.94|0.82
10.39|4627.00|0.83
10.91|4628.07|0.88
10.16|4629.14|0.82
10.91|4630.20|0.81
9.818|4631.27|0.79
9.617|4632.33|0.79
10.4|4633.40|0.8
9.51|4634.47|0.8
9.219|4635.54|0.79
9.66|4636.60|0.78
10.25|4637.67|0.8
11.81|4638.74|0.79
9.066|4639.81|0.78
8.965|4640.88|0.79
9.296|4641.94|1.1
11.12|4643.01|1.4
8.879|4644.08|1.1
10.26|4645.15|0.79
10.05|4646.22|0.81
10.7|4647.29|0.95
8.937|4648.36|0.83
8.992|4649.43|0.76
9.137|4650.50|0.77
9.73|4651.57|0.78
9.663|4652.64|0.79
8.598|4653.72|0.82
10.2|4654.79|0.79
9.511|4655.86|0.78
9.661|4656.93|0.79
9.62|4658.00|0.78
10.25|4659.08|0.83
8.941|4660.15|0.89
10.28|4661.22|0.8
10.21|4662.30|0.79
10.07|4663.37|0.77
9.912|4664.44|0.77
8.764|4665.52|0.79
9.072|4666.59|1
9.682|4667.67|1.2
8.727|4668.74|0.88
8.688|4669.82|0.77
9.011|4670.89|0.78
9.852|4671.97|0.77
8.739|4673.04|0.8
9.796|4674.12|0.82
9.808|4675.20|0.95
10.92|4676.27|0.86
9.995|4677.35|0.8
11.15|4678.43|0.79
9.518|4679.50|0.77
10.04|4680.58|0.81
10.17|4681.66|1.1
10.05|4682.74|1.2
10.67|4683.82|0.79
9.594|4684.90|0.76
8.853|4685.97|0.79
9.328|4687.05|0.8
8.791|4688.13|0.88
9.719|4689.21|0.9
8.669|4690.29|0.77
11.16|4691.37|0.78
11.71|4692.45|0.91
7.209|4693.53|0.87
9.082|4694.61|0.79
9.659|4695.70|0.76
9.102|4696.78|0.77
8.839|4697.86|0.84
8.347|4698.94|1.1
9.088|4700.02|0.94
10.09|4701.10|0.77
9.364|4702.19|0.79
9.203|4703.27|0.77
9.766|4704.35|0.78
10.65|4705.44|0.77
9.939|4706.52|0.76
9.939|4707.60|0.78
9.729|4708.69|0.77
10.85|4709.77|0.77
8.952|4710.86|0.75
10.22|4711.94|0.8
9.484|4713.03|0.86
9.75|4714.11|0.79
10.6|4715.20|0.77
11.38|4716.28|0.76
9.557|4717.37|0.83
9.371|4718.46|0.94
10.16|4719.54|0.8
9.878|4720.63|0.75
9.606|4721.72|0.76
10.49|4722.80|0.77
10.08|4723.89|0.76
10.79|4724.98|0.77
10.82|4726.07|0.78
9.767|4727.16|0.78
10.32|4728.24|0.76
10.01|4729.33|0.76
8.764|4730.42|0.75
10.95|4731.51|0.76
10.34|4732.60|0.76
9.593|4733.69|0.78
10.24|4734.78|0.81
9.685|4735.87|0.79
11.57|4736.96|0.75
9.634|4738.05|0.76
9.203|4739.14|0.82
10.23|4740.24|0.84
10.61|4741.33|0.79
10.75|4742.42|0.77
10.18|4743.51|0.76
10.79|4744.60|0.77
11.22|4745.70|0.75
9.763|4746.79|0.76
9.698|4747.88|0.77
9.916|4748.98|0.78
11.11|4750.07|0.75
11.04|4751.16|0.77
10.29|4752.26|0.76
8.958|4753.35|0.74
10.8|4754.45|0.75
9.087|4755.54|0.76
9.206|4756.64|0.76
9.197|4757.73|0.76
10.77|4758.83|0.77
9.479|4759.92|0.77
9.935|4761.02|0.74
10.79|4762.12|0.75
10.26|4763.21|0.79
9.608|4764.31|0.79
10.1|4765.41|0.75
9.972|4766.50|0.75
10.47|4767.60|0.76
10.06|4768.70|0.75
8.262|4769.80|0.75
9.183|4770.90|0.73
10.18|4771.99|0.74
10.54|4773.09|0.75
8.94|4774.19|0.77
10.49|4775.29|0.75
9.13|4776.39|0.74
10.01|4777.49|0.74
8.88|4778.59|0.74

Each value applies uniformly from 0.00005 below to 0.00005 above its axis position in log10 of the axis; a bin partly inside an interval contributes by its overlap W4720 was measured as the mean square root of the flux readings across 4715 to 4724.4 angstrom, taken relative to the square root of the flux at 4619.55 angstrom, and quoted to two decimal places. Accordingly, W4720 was 0.93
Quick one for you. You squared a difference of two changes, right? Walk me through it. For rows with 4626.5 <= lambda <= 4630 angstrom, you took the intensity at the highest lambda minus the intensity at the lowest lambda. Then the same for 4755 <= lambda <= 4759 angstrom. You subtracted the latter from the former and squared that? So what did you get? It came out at 3.7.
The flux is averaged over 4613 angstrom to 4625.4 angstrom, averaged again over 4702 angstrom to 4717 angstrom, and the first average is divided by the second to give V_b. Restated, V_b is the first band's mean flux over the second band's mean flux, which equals 1.06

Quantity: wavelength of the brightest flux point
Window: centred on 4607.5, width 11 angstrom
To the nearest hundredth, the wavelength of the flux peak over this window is 4611.05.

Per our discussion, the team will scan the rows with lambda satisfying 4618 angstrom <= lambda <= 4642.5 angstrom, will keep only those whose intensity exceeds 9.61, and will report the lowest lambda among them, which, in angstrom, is 4618.49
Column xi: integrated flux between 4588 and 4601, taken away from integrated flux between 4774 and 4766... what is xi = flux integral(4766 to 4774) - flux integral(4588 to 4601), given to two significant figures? -47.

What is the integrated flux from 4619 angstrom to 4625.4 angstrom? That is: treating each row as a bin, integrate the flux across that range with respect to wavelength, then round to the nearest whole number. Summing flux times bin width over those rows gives 69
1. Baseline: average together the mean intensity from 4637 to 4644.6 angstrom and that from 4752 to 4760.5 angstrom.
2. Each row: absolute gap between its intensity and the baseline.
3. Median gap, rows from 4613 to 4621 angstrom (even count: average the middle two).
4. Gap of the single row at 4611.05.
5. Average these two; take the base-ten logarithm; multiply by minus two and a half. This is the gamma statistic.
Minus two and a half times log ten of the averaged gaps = 0.05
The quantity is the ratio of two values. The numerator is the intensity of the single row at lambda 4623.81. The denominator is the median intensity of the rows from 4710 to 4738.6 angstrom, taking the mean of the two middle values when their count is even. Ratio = 1.15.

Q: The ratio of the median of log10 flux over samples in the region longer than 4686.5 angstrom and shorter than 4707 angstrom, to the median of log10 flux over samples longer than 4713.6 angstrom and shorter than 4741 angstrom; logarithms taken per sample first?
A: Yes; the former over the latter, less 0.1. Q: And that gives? 0.866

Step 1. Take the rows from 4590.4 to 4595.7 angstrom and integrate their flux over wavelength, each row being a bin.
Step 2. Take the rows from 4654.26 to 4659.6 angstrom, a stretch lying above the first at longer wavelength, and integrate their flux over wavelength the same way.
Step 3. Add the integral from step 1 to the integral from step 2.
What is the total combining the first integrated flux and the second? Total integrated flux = 105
